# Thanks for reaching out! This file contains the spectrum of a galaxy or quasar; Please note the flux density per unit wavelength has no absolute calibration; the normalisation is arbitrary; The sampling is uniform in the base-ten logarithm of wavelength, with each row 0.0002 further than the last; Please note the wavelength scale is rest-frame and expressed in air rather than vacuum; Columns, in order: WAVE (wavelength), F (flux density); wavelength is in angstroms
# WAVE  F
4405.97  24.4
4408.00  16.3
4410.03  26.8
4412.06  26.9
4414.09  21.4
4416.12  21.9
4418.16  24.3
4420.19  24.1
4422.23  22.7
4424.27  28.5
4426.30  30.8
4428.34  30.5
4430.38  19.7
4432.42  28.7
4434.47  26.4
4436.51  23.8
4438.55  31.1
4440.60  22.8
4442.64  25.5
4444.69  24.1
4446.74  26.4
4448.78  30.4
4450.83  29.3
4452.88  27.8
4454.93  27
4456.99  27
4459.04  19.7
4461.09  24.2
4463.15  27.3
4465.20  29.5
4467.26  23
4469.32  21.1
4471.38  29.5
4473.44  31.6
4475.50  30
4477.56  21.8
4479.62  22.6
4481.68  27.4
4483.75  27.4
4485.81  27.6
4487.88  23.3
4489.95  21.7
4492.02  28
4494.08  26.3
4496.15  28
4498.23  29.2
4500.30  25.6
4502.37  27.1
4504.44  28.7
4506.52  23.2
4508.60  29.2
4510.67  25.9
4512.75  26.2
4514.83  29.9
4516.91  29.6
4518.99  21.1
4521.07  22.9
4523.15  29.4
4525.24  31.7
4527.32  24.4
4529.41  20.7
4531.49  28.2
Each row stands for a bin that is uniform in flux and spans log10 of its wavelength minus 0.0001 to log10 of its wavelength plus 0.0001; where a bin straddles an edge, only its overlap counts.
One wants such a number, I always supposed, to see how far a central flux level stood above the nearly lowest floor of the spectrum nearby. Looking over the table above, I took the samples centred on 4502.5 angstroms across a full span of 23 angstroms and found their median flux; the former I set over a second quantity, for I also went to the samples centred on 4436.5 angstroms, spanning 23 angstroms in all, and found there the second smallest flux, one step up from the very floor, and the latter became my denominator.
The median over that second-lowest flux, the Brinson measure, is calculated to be 1.19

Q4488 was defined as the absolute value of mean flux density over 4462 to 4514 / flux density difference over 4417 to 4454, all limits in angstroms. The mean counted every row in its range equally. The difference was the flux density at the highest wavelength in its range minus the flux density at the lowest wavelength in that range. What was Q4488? 8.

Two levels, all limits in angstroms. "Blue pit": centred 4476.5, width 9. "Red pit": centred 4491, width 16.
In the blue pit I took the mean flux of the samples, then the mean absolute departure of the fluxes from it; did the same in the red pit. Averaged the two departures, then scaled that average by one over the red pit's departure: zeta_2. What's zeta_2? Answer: 1.57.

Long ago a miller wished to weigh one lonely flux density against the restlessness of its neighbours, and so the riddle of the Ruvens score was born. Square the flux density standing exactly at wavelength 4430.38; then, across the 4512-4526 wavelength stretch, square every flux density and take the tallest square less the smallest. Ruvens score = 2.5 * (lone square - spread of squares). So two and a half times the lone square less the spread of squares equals -429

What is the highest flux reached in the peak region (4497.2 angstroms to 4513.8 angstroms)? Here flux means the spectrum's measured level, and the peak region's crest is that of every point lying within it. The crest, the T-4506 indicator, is 29.2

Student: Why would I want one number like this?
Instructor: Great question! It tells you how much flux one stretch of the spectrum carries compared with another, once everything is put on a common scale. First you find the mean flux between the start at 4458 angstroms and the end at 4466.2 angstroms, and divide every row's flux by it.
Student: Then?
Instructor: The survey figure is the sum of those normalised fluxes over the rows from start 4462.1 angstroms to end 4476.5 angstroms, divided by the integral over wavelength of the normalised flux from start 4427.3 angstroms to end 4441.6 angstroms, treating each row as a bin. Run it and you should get 0.514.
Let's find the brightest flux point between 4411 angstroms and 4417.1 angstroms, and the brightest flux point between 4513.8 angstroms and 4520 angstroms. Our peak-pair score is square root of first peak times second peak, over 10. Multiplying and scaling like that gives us 2.836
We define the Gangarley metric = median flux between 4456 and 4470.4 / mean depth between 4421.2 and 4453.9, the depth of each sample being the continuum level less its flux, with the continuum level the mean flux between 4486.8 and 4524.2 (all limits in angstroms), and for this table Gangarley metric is -64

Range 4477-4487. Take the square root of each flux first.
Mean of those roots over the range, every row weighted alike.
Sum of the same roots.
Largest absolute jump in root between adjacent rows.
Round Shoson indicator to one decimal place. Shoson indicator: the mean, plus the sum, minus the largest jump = 29.7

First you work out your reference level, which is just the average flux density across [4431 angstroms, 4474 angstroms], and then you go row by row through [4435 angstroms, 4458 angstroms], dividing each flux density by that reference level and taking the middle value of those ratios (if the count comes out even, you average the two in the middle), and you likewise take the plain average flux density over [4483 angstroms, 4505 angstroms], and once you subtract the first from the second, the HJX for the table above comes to 25.6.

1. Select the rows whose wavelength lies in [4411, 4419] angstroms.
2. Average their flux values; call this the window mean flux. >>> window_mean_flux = 23.6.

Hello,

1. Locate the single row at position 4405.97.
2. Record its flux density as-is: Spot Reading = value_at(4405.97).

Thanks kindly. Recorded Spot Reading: 24.4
